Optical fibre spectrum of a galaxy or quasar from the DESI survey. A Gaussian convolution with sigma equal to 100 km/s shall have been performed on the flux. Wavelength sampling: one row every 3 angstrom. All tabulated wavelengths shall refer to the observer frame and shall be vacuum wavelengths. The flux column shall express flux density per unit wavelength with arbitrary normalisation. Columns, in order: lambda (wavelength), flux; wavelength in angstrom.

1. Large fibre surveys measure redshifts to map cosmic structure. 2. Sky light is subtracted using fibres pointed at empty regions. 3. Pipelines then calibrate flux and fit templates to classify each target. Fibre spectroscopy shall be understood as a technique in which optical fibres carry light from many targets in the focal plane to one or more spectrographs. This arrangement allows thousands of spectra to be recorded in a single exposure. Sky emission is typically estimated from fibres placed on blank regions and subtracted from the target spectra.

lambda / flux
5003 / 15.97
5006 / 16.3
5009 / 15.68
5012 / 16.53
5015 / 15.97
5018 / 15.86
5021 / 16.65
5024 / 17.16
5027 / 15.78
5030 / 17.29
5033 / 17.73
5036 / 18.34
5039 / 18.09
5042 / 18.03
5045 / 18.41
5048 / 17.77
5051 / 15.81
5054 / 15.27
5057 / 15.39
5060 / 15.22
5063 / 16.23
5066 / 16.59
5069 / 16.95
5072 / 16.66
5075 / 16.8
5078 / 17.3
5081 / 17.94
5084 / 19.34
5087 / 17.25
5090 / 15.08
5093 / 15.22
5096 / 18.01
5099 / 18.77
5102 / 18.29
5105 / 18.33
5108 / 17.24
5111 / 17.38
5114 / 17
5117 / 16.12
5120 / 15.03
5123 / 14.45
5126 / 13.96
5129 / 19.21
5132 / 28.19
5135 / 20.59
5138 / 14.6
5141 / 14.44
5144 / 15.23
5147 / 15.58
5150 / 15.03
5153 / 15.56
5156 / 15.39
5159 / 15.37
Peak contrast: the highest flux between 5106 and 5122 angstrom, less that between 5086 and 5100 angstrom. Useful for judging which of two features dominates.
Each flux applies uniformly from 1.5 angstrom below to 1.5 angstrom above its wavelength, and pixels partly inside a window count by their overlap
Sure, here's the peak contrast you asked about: -1.4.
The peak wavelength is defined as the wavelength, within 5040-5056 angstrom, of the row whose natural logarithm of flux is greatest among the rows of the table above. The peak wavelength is 5045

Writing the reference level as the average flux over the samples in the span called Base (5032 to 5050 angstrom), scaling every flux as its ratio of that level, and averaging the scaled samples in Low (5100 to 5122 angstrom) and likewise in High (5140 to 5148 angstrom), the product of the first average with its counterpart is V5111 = 0.79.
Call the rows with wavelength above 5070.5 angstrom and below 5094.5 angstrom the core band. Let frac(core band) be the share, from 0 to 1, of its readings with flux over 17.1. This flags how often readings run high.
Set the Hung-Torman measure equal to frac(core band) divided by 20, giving 0.025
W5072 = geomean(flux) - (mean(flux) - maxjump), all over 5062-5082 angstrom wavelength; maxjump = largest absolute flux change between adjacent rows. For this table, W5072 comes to 0.6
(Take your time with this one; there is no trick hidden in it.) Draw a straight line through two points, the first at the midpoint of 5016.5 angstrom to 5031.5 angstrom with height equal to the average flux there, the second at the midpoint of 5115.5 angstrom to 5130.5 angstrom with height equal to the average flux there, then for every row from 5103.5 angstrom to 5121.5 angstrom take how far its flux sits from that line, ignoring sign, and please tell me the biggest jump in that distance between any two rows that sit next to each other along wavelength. 1.1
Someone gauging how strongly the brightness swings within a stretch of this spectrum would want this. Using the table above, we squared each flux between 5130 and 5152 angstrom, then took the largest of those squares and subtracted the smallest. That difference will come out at 586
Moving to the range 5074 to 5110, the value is 147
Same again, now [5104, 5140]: 600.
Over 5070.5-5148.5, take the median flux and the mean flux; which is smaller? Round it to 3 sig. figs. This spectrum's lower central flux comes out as 17.1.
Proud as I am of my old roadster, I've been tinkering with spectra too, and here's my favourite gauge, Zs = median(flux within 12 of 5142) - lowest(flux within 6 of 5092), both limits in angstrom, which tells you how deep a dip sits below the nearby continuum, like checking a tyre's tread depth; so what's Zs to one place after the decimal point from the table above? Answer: 0.3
